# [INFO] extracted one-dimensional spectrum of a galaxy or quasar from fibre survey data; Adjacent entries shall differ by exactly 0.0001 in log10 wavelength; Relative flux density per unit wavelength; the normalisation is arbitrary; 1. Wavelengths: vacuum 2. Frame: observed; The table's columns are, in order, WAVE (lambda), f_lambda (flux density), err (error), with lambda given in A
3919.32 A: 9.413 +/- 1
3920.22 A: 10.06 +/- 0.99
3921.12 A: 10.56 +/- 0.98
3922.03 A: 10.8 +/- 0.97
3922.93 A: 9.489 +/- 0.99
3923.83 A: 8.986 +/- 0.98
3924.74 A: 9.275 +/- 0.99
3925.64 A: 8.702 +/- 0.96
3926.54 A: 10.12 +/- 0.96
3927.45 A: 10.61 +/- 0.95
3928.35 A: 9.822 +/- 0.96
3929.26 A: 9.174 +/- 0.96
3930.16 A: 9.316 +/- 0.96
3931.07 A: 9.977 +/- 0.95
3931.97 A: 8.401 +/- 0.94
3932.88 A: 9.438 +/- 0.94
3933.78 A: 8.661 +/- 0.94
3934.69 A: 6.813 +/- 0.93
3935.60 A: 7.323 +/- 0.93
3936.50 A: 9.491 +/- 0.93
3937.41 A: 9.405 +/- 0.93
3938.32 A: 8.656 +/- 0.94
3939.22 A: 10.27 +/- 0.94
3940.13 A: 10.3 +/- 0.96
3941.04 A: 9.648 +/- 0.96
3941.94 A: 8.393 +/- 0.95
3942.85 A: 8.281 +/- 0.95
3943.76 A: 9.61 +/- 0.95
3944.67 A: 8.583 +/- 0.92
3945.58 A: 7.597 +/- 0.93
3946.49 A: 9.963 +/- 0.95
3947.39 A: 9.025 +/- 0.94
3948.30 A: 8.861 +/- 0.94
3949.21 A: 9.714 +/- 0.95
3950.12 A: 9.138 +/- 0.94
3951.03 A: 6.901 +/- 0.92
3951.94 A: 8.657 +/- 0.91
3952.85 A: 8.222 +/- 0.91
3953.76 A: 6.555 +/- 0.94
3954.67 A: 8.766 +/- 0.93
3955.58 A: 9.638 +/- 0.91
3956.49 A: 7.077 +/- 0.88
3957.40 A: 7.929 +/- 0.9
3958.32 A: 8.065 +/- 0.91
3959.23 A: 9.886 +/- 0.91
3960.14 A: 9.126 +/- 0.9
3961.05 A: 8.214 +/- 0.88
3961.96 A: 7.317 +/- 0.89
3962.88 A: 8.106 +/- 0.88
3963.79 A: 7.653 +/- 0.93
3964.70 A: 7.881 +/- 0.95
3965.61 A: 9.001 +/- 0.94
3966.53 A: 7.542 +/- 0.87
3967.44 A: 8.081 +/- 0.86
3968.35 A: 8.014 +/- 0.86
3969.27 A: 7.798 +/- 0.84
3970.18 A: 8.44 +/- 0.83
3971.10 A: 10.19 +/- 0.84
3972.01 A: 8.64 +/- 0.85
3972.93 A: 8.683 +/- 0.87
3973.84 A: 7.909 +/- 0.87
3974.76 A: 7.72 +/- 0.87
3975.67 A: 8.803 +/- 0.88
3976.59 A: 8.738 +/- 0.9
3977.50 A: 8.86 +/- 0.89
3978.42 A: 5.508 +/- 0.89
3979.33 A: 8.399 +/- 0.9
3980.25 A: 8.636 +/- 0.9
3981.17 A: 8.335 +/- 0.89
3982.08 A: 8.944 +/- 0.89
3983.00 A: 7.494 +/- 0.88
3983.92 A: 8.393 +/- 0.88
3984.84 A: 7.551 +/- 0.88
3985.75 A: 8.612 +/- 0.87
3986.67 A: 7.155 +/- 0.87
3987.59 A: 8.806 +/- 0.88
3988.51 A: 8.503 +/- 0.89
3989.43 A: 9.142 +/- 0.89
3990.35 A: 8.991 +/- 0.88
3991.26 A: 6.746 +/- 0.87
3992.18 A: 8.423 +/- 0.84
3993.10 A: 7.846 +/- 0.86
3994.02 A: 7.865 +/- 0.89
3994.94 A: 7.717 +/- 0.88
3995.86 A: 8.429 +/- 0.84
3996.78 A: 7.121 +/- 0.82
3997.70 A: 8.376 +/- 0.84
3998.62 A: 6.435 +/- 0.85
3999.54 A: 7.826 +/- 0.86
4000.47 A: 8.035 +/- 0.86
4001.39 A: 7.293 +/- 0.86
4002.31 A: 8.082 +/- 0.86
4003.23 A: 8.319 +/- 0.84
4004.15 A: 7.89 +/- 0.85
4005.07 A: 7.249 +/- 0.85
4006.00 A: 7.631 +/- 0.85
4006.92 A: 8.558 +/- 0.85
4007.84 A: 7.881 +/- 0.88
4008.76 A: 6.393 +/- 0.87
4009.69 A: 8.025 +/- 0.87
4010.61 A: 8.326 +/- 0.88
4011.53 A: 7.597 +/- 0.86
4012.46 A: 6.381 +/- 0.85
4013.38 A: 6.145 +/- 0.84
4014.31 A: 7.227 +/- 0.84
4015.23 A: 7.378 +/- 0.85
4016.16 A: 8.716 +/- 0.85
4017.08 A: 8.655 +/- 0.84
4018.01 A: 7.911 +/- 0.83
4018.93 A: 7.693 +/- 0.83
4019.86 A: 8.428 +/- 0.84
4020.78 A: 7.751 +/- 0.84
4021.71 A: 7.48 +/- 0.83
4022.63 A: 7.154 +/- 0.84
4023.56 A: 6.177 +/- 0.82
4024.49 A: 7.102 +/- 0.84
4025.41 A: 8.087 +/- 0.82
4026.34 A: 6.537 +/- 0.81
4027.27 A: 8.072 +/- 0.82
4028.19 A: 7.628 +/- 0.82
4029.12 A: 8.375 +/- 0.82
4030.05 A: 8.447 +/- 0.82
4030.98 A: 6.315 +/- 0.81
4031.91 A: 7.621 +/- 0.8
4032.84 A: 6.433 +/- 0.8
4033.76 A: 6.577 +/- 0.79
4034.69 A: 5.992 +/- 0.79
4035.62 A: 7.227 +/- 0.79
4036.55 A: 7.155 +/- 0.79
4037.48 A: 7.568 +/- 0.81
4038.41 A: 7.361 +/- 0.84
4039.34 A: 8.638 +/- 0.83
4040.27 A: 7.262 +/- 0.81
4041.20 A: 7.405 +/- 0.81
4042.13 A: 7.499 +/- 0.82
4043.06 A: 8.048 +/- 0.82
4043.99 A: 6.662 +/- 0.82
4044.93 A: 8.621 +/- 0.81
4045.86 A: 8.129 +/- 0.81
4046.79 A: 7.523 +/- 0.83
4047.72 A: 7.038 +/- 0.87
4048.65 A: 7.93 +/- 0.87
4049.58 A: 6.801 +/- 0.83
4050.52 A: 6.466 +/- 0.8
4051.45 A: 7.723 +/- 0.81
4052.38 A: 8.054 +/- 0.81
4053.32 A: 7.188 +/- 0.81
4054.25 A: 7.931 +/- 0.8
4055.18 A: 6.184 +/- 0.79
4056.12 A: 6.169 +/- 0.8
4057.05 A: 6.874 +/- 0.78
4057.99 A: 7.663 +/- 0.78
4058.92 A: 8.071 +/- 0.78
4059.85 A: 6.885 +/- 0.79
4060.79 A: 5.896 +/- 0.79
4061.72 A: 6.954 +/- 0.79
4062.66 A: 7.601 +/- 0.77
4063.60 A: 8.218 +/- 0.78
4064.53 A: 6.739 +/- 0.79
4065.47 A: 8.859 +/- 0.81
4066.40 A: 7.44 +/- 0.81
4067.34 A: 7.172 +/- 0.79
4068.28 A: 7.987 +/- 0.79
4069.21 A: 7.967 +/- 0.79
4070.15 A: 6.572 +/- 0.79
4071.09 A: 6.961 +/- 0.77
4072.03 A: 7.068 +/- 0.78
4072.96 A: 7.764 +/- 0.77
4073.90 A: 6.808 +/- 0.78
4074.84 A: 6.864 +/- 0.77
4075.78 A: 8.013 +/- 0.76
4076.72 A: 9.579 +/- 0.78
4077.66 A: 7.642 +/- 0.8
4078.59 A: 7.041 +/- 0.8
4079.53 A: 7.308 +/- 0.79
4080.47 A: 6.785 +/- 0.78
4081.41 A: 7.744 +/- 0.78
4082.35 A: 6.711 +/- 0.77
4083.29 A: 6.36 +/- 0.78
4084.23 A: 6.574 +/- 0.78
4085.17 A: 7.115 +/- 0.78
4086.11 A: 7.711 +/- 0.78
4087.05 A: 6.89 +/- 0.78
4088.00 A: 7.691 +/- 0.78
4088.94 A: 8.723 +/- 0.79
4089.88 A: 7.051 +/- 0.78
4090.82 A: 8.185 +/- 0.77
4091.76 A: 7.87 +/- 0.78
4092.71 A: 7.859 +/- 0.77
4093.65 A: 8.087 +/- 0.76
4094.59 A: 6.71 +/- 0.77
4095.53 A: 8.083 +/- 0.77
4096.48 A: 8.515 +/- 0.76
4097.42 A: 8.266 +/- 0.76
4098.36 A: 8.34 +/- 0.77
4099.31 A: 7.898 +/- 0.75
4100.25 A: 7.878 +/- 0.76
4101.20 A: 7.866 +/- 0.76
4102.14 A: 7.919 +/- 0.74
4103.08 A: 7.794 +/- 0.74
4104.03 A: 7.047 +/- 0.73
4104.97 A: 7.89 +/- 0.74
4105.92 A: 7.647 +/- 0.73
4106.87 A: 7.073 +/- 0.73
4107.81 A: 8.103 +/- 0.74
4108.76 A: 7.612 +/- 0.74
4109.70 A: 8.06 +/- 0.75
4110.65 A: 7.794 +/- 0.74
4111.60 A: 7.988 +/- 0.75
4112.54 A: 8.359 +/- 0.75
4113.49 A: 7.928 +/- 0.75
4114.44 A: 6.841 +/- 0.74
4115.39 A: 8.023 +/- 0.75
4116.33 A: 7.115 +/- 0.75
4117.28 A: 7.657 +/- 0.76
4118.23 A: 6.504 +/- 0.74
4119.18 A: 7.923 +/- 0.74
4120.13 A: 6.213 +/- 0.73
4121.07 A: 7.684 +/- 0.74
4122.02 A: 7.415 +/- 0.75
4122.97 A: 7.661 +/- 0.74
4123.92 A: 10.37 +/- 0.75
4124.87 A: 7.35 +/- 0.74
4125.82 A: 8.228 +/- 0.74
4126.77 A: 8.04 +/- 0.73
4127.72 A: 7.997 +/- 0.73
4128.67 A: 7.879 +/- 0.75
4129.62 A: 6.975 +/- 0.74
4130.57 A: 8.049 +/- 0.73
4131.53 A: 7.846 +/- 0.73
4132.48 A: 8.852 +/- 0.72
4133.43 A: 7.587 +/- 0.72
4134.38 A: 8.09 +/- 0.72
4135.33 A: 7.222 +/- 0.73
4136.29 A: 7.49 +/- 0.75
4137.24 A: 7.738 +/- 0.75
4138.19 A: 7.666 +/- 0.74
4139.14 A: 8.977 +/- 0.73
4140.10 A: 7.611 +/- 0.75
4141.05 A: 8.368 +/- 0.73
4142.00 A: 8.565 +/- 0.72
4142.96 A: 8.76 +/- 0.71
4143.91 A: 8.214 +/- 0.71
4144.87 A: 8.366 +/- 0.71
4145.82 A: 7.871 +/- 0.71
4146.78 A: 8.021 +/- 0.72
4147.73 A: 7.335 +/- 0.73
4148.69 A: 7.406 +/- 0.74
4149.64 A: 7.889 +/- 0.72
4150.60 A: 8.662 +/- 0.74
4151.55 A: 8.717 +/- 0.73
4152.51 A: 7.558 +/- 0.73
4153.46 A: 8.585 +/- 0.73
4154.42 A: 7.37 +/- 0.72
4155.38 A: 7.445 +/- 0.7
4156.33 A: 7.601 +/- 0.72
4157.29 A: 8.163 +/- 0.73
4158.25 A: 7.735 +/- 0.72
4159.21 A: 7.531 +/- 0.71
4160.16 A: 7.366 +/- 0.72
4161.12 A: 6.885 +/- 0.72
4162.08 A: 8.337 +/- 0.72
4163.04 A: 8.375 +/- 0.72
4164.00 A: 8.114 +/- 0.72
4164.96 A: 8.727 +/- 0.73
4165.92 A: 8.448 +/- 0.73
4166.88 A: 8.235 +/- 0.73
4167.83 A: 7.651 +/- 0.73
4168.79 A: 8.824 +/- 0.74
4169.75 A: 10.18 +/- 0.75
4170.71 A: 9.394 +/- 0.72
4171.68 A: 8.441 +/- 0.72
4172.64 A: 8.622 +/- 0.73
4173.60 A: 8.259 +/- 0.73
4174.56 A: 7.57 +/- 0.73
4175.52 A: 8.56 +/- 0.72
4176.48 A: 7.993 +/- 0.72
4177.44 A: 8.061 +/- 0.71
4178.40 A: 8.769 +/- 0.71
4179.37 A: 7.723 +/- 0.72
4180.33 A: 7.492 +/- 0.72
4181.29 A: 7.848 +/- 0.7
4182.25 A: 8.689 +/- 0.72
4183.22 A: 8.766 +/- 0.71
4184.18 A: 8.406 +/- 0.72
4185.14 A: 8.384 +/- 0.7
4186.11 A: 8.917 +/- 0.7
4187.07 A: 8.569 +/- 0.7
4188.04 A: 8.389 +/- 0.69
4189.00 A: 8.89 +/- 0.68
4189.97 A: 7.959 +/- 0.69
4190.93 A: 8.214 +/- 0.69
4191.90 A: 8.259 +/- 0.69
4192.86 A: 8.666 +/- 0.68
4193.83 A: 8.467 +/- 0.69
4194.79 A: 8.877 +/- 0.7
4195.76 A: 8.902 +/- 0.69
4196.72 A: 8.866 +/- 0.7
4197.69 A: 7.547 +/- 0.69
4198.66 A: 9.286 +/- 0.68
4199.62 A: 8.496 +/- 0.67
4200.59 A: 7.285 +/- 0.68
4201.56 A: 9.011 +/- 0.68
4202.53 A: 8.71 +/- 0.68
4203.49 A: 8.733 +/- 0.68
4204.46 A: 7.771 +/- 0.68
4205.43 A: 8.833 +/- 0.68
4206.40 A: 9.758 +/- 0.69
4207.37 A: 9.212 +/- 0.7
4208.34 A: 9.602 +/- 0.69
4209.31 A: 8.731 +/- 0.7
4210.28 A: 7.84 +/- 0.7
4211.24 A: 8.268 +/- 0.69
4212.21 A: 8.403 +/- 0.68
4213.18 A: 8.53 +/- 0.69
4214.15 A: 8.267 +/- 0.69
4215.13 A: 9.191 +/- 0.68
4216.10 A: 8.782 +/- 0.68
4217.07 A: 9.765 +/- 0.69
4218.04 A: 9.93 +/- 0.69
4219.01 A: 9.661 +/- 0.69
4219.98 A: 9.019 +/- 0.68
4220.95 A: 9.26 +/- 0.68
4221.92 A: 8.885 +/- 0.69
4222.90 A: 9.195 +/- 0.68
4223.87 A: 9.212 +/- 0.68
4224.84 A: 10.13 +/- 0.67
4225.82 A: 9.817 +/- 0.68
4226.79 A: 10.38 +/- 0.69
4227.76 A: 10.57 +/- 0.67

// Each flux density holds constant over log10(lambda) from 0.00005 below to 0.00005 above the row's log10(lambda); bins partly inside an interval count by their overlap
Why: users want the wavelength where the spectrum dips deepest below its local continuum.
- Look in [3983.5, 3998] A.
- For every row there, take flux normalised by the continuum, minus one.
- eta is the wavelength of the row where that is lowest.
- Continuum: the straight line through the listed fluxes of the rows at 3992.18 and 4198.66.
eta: 3991.26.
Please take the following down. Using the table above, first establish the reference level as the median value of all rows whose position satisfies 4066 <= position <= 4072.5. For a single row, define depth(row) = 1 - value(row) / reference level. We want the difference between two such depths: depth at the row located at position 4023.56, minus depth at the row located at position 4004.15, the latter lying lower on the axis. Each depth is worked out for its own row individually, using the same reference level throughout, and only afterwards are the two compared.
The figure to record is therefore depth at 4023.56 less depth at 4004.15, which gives 0.24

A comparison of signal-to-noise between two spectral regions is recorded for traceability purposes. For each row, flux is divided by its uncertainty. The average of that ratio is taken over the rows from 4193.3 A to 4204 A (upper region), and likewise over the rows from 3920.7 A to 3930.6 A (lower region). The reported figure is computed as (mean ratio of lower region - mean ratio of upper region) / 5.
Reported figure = -0.5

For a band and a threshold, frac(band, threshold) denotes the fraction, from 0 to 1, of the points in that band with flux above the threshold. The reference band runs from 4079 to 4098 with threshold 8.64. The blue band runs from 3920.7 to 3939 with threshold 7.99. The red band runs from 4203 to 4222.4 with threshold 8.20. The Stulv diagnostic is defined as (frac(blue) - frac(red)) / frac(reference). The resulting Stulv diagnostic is 0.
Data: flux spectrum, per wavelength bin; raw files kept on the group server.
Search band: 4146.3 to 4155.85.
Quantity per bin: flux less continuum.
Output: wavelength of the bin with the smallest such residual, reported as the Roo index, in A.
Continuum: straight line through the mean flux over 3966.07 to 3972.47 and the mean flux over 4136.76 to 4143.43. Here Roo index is 4147.73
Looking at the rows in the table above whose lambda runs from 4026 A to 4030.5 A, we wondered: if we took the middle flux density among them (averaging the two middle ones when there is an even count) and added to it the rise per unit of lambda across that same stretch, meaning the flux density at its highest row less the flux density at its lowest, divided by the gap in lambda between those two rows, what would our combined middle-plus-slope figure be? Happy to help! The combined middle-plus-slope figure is 8.59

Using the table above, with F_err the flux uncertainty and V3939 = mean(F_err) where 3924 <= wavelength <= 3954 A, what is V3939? 0.94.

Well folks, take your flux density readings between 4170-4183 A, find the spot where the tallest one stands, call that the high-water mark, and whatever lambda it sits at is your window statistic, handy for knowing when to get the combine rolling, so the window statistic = 4170.71 A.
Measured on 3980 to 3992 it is 3989.43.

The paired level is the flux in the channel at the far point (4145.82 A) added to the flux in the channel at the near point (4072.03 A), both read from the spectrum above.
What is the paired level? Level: 14.9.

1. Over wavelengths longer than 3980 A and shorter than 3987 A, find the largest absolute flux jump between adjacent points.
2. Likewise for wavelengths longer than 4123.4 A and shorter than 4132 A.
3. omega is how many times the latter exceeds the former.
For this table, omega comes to 2.1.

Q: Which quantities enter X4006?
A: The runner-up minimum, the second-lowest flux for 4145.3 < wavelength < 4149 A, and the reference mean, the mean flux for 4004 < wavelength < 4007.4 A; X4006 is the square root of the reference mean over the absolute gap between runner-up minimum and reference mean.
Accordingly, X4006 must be 4.3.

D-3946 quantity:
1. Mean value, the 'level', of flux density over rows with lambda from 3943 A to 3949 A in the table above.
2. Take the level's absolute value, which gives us 8.9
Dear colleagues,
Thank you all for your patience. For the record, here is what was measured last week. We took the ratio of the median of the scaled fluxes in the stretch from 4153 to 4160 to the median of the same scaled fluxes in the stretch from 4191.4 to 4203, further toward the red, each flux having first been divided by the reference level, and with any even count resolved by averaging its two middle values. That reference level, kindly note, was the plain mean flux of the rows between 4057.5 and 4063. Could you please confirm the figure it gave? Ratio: 0.87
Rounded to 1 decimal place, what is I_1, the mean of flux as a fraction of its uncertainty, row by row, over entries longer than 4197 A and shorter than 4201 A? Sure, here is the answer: 12.0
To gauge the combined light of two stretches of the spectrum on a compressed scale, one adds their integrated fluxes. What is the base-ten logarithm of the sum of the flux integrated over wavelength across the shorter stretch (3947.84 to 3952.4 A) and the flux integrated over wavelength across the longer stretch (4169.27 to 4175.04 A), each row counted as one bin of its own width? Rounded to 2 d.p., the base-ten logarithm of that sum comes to 1.95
